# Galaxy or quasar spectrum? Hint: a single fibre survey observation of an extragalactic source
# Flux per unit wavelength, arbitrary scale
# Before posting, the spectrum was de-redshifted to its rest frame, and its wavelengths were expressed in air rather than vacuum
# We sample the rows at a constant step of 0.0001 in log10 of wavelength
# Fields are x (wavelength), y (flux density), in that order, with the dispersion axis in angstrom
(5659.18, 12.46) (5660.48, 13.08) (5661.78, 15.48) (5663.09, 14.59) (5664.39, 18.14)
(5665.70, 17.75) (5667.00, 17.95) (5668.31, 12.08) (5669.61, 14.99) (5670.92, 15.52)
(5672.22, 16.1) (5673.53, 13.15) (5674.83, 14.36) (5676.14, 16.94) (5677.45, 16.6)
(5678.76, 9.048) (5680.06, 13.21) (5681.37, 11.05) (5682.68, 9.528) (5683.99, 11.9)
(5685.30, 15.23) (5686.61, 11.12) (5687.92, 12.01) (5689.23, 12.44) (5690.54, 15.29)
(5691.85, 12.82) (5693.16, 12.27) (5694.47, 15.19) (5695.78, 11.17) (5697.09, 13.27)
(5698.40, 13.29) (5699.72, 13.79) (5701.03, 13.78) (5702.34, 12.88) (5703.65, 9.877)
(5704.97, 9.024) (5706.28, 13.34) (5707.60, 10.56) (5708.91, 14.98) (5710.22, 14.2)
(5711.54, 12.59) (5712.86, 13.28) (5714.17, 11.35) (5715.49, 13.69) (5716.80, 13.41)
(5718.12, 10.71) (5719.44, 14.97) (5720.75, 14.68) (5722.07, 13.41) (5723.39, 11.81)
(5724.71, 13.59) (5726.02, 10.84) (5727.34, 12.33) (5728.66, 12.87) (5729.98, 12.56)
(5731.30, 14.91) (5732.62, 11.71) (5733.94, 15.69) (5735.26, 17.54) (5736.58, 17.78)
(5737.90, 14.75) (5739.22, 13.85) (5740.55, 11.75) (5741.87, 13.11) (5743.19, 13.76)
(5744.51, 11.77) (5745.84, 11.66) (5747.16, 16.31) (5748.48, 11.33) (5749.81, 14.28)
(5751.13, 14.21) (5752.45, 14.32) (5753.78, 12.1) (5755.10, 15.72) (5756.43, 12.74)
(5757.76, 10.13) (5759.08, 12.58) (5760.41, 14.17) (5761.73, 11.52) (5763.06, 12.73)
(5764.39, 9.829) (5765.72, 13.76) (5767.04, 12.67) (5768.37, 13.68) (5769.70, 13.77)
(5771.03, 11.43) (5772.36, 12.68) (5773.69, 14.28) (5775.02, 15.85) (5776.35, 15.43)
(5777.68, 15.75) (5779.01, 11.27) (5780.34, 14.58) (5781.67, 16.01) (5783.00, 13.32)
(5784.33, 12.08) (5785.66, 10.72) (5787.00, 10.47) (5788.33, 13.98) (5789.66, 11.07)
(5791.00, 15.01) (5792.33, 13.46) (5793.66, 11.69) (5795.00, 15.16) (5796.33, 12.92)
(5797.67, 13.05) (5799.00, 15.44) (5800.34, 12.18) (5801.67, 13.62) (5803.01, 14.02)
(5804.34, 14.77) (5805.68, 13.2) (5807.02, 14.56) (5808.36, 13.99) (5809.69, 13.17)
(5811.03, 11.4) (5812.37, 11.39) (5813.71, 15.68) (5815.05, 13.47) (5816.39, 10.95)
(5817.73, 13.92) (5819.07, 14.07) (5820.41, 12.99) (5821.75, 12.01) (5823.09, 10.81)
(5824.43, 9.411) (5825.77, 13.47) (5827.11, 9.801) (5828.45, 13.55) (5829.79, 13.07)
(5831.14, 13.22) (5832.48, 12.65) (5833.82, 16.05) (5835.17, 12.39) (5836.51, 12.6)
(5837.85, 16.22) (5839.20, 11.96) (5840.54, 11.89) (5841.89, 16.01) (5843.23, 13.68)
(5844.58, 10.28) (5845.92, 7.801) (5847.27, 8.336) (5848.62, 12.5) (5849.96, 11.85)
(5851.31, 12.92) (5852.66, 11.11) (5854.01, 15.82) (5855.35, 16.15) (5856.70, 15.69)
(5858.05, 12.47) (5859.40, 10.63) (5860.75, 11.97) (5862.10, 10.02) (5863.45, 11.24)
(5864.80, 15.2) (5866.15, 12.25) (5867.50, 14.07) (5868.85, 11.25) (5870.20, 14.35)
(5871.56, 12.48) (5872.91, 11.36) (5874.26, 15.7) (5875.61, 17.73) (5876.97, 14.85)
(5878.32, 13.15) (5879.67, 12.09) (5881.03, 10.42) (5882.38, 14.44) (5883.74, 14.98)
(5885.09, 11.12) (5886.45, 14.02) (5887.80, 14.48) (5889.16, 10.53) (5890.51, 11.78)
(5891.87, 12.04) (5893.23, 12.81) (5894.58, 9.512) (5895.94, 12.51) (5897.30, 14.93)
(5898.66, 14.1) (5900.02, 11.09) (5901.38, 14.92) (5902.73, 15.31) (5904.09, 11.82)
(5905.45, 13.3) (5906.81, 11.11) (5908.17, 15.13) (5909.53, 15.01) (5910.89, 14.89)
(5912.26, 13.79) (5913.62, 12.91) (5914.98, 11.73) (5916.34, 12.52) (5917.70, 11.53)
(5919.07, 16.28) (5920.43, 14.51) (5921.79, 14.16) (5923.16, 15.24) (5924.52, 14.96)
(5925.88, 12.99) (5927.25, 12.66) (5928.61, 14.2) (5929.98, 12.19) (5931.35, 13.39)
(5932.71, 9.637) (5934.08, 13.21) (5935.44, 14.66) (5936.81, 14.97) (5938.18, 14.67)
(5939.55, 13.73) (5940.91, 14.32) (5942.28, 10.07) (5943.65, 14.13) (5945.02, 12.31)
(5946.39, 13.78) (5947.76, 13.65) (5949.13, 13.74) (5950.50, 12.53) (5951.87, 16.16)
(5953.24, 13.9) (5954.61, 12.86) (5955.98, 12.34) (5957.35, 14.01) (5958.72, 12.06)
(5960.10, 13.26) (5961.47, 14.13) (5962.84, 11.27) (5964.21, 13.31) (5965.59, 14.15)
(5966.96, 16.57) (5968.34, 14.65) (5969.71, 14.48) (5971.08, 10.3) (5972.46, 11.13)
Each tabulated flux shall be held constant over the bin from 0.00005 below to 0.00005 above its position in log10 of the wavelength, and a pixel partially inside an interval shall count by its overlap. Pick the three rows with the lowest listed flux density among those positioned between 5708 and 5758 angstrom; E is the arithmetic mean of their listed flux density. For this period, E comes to 10.6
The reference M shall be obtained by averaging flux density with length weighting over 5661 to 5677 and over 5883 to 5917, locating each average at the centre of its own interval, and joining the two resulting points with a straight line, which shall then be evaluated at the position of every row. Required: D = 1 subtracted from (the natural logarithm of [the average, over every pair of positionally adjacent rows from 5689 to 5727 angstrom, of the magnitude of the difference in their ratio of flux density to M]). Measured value -3.06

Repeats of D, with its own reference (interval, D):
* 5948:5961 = -3.00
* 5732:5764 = -2.95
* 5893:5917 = -2.93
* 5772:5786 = -3.05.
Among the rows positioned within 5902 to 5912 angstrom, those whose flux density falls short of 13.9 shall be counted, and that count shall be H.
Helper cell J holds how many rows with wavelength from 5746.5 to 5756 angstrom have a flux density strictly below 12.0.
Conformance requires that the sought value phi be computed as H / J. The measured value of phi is 3.0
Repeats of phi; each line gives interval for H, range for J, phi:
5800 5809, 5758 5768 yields 1.5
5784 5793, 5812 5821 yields 2.5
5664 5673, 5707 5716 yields 0.5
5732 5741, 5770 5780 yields 1.5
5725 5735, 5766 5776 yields 5.0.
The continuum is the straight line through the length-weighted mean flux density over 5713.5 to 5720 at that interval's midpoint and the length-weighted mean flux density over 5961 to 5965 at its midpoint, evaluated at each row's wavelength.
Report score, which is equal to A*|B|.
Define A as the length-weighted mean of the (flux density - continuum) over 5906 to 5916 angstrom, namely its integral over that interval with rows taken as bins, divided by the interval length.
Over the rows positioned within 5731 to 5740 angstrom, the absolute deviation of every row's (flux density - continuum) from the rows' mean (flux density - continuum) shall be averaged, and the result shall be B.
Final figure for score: 0.97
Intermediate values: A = 0.6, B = 1.57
